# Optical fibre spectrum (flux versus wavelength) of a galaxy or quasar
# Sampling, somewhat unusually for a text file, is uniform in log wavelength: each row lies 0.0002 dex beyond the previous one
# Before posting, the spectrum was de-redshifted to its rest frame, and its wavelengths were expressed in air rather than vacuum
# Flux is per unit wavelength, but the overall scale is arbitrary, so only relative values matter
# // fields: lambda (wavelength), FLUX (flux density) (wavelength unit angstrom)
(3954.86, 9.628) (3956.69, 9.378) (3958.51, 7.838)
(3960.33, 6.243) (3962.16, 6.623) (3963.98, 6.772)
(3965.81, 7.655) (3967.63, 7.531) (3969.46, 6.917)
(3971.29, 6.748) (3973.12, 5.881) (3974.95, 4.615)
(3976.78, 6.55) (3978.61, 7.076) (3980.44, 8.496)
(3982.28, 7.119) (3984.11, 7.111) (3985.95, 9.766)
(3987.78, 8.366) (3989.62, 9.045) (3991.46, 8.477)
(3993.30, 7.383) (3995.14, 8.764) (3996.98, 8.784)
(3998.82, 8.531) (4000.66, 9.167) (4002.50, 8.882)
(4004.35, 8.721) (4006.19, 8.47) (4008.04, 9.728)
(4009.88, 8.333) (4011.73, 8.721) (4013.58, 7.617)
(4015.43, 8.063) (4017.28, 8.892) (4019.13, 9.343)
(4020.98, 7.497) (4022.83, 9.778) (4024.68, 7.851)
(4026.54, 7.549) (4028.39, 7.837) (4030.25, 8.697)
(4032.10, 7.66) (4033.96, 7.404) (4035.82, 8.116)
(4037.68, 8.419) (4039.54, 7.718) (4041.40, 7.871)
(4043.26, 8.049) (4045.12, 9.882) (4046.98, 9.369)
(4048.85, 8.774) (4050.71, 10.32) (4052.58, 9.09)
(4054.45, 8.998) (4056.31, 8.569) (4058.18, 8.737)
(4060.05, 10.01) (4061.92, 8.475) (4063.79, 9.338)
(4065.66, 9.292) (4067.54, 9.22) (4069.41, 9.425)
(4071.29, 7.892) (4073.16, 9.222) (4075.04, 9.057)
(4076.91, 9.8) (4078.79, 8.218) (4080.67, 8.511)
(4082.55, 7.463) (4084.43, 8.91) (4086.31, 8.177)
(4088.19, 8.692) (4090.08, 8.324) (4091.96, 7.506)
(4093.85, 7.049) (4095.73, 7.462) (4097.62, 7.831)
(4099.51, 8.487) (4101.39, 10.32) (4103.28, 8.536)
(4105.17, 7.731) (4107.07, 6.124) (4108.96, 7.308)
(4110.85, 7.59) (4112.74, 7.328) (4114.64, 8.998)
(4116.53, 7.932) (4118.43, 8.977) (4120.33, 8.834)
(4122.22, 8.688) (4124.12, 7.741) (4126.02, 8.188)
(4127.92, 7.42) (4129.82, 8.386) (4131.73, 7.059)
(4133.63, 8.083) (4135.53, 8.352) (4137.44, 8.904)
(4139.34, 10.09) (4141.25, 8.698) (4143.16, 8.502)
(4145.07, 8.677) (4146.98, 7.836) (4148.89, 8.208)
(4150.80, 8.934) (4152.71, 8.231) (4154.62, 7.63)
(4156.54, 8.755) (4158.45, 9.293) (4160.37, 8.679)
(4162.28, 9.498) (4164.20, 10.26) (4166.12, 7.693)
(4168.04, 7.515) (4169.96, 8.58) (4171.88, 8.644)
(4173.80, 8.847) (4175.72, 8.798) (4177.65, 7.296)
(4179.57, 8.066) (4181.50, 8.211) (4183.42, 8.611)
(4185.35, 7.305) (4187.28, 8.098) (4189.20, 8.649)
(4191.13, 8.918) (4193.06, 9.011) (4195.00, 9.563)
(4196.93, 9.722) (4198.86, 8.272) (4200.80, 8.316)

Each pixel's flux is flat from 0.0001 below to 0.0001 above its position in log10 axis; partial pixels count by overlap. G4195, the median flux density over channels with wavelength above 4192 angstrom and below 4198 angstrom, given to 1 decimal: 9.6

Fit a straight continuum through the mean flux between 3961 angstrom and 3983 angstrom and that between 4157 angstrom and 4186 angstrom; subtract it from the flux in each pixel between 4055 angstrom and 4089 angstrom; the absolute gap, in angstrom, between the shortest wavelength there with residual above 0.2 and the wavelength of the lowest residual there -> 26.2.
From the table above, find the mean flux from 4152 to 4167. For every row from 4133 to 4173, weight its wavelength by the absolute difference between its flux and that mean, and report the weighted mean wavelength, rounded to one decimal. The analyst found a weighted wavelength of 4154.2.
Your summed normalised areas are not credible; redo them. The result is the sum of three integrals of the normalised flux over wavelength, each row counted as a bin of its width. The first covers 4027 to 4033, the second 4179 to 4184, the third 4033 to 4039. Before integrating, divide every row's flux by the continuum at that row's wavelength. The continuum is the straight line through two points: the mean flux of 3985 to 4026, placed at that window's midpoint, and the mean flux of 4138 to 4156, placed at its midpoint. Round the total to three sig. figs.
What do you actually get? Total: 16.0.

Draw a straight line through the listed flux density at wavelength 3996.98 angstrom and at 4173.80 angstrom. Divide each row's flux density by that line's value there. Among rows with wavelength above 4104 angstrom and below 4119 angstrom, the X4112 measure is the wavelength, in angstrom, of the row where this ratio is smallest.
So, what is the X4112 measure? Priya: 4107.07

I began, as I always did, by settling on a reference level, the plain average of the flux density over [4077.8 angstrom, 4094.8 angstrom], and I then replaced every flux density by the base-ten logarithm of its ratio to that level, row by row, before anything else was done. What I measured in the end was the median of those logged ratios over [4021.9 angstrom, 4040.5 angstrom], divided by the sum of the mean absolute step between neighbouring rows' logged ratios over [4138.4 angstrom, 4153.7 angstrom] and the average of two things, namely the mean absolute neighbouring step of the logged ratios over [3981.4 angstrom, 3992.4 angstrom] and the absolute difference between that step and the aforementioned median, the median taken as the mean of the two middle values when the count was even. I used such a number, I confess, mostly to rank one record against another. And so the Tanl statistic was -0.15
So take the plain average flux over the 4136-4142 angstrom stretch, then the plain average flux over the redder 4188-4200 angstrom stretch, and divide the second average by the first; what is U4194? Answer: 0.98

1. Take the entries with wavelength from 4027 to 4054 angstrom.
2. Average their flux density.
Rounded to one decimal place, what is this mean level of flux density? 8.5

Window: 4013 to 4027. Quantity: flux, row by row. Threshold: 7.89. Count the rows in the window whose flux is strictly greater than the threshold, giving 4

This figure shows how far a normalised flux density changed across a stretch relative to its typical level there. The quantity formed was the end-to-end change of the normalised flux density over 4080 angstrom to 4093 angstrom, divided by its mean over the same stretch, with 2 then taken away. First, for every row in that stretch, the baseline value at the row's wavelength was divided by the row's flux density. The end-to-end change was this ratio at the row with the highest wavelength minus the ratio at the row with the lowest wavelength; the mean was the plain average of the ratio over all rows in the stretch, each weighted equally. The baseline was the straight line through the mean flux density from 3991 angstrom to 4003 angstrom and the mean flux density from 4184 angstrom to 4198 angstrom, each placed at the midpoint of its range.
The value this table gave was -1.87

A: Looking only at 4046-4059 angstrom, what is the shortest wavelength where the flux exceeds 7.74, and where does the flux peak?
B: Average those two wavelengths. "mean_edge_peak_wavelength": 4048.8 angstrom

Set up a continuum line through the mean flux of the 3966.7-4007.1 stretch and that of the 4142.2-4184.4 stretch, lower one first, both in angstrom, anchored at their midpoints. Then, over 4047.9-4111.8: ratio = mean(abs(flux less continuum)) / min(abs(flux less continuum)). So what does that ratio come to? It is 31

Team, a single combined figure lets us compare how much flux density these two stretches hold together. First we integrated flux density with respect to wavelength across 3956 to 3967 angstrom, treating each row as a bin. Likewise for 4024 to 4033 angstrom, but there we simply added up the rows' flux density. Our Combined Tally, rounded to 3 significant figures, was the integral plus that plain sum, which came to 121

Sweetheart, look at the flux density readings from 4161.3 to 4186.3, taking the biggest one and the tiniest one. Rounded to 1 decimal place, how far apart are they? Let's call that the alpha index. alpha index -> 3.0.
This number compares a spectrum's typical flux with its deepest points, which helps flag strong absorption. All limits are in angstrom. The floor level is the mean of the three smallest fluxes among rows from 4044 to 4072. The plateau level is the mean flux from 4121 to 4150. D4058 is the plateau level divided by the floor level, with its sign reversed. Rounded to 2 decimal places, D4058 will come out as -1.00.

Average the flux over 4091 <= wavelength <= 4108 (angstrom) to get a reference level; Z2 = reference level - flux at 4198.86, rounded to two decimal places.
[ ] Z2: -0.38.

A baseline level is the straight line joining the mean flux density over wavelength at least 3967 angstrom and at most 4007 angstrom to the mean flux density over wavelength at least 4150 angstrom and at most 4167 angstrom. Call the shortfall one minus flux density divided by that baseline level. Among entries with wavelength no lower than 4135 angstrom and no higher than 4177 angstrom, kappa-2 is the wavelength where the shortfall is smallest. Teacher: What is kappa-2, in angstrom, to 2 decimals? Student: 4164.20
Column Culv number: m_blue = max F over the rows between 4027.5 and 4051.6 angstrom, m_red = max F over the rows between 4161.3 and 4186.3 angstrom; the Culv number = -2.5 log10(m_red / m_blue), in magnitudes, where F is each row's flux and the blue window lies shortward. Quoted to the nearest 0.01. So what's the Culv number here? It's 0.01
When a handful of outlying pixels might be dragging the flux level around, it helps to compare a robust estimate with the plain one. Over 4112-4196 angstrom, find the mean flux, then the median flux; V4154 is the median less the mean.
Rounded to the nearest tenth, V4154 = 0.1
